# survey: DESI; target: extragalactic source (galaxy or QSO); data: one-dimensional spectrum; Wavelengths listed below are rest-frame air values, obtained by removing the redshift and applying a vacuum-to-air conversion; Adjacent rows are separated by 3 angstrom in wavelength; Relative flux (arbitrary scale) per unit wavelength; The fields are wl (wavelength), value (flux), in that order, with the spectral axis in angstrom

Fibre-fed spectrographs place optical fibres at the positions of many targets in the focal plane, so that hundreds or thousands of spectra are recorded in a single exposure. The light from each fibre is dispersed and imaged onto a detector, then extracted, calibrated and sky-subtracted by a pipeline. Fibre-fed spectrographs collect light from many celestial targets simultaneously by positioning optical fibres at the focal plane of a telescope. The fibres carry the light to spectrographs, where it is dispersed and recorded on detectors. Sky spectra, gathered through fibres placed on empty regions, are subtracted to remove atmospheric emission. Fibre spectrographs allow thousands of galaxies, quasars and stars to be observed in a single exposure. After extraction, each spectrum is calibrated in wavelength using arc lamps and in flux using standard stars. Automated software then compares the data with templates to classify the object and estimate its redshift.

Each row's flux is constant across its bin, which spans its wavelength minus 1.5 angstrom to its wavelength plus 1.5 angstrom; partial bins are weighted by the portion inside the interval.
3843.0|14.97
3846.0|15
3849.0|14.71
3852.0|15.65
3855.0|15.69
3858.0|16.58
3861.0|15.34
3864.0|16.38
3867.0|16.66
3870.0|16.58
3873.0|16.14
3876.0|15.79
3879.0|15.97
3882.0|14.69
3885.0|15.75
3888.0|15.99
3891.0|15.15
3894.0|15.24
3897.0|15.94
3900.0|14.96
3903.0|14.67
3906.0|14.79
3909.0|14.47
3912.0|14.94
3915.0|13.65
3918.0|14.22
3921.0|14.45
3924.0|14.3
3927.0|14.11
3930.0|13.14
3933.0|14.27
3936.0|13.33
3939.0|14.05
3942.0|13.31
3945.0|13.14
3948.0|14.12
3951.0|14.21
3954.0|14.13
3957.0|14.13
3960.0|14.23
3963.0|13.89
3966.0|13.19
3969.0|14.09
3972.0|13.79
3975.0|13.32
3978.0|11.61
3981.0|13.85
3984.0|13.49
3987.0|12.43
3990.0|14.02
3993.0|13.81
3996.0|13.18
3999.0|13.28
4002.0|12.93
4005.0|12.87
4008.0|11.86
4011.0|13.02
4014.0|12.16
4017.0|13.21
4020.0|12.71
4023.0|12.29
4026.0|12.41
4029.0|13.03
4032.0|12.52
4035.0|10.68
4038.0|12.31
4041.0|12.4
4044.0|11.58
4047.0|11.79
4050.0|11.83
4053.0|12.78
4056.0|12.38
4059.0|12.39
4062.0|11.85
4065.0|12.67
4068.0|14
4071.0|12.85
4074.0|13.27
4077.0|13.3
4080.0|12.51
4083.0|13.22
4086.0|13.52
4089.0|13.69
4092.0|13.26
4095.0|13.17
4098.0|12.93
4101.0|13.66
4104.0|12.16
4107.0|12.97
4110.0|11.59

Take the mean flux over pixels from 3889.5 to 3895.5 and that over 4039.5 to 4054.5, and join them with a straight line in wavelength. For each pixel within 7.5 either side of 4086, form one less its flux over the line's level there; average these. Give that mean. -0.17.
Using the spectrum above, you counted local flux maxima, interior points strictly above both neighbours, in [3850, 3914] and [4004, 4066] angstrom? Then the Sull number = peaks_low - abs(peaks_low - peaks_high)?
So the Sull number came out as 6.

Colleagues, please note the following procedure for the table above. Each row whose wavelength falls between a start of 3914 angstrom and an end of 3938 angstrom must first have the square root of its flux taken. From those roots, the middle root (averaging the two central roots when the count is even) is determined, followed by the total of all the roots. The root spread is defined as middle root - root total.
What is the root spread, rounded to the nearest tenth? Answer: -26.1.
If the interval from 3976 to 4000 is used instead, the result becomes -25.4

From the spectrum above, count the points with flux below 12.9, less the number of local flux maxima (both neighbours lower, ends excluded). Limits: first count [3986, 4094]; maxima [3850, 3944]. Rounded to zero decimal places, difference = 11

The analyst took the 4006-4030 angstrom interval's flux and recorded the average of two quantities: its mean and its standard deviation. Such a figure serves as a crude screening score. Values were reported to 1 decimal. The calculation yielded 6.5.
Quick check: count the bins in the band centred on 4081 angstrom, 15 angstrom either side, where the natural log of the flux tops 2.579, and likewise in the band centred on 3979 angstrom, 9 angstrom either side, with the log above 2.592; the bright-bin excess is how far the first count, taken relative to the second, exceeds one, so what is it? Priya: 1.3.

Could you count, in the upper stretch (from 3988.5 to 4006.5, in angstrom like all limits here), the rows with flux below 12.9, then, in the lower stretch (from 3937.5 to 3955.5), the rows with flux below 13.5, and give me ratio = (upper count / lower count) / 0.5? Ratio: 1.0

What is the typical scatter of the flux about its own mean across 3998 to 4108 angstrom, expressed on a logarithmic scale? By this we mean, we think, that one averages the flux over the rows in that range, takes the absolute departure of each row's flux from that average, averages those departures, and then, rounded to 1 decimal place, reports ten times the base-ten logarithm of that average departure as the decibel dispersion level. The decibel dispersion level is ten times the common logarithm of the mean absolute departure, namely -2.7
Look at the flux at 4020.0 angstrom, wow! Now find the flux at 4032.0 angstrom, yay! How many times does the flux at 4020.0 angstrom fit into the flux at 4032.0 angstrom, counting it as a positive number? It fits 0.99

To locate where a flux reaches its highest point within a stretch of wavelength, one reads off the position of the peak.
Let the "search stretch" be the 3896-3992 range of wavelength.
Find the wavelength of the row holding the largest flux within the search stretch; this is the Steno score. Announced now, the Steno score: 3897.0 angstrom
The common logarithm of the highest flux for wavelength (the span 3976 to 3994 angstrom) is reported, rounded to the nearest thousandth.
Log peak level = 1.147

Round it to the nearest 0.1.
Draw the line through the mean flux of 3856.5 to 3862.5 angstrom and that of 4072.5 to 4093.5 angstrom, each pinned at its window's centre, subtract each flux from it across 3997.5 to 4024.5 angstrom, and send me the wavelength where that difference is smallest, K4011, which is 4017.0 angstrom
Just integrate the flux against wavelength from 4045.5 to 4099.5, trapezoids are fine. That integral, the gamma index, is 694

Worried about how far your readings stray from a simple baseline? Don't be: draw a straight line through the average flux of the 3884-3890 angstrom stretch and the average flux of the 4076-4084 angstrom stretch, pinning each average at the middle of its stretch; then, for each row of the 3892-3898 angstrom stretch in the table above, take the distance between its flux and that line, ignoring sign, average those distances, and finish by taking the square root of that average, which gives 0.6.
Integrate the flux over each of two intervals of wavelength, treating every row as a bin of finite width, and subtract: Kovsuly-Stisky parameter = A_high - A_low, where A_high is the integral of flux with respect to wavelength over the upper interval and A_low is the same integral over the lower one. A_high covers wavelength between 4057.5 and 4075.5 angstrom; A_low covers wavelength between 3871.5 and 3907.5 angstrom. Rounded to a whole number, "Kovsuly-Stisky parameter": -324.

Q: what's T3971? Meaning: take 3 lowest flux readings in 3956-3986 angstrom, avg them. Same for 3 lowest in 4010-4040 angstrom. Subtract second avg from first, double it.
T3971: 2.0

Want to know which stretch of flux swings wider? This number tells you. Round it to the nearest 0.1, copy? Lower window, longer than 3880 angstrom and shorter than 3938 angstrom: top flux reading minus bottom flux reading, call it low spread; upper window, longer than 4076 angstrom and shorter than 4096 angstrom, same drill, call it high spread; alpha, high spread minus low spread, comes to -1.7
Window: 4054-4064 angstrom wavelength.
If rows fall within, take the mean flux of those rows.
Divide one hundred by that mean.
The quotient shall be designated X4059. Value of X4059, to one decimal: 8.2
